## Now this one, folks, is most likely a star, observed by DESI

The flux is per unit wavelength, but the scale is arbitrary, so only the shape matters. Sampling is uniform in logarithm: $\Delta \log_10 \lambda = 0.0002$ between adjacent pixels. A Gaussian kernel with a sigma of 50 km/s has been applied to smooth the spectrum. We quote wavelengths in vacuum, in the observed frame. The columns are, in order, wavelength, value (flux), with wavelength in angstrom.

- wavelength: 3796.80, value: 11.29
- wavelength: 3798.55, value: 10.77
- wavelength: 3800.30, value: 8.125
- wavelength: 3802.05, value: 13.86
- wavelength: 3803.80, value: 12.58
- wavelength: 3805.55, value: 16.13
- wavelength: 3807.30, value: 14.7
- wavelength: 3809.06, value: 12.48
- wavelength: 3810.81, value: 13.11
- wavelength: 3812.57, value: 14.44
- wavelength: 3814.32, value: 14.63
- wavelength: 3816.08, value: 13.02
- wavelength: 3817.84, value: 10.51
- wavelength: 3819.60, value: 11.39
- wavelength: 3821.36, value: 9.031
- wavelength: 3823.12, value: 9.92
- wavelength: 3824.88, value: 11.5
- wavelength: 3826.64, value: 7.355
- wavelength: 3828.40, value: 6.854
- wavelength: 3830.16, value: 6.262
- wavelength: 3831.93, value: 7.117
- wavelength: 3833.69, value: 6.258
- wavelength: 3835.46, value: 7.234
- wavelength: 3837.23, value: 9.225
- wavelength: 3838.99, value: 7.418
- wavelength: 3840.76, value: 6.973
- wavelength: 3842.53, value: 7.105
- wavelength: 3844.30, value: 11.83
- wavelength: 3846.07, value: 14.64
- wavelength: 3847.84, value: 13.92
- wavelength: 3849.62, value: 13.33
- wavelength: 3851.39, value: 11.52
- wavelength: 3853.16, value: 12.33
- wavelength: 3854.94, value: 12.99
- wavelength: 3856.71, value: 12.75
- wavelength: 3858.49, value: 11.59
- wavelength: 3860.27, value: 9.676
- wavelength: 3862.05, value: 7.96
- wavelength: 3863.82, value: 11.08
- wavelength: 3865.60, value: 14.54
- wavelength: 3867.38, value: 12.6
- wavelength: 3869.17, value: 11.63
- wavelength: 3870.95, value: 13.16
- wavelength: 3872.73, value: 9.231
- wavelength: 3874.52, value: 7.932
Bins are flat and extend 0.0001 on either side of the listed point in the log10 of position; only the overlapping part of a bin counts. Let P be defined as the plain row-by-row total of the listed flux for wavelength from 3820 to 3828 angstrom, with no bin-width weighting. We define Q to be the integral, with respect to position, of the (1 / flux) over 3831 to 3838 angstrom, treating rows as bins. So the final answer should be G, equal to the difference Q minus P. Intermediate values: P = 38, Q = 0.96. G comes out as -37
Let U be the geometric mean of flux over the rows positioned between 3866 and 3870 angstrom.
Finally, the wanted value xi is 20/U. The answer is 1.65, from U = 12.1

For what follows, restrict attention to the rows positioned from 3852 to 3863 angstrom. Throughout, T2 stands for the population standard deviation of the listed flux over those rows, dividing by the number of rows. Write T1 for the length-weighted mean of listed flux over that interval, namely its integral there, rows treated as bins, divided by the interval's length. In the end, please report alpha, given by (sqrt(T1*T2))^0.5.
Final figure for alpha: 2.1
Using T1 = 11.2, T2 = 1.82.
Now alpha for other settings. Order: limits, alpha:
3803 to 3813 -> 2.1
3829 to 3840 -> 1.6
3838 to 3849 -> 2.4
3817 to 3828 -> 1.9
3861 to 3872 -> 2.2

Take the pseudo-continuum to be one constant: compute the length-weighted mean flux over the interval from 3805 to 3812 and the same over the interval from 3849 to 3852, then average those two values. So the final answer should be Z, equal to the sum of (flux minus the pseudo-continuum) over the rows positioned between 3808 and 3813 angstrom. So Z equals 0.3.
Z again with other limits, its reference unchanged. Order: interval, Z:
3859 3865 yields -11.0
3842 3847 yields -6.1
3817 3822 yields -8.8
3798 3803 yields -6.9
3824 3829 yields -14.0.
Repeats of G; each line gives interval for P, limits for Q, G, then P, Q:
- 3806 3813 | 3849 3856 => -54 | 55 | 0.56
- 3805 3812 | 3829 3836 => -55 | 56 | 1.05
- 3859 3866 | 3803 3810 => -43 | 43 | 0.51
